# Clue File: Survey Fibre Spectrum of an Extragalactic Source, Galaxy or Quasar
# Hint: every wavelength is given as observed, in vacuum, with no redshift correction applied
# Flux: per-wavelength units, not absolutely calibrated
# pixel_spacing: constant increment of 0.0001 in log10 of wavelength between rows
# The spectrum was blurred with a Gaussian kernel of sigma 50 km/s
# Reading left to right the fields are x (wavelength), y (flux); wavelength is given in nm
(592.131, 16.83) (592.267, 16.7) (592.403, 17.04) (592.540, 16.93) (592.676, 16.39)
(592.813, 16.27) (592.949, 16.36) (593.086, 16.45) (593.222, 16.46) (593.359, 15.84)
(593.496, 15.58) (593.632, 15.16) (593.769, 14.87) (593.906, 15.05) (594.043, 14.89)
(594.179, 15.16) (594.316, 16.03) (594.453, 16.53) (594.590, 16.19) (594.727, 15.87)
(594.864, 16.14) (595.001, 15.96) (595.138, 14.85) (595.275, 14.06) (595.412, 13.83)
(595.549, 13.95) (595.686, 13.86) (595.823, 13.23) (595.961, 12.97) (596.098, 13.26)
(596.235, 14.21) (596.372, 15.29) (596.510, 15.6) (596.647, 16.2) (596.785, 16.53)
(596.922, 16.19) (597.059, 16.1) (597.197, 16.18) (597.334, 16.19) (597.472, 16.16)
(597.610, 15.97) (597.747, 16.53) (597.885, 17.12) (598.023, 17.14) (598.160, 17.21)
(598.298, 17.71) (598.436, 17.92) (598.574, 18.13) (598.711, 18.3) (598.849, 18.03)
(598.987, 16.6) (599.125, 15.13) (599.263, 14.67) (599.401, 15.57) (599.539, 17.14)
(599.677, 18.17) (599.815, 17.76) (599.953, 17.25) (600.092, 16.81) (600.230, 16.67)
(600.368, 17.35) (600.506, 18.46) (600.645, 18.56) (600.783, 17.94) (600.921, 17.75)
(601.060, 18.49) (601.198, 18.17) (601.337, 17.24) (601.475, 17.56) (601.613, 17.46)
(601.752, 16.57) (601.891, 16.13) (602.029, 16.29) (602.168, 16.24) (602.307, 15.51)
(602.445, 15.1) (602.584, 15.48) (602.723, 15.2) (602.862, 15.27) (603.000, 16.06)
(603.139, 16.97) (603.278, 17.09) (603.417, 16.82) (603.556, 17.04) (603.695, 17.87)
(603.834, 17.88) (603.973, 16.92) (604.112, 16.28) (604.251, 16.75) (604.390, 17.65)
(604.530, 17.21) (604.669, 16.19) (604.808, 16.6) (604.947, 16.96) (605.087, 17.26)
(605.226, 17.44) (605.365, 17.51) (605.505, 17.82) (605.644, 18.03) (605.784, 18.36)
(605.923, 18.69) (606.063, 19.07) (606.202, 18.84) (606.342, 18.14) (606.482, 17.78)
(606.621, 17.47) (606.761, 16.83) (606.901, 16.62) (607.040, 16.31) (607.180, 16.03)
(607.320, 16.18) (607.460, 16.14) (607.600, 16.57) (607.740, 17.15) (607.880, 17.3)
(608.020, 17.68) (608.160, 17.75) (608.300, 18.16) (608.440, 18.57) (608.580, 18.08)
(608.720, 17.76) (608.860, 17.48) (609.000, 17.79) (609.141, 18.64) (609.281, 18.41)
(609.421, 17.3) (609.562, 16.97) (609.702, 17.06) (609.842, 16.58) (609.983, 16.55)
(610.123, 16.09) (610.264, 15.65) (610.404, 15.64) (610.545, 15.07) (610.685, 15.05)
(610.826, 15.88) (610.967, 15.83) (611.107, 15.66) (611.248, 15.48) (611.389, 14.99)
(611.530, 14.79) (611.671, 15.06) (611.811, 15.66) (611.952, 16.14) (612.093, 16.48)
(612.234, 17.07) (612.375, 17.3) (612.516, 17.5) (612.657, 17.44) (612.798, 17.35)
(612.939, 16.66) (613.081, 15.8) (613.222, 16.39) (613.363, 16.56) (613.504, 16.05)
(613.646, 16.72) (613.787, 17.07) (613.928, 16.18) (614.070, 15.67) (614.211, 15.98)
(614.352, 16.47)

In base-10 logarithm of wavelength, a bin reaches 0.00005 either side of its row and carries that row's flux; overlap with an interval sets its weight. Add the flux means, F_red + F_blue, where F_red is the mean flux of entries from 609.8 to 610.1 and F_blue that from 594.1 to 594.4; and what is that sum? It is 32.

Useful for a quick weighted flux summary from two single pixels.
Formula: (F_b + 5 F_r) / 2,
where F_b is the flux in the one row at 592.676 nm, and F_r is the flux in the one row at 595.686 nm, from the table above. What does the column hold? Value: 42.8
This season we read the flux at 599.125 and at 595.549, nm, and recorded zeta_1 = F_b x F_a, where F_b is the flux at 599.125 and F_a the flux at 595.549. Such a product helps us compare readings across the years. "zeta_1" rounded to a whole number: 211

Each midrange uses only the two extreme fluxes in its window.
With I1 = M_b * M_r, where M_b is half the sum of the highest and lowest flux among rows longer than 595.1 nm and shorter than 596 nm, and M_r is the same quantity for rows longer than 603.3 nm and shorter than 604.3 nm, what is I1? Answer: 238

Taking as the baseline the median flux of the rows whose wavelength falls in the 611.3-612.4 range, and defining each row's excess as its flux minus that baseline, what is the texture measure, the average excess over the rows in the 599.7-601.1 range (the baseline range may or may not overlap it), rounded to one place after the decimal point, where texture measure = 1.8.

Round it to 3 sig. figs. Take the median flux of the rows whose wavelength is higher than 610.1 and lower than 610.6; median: 15.6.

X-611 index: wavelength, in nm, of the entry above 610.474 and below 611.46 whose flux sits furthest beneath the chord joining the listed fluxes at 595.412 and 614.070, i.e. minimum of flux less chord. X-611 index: 611.389 nm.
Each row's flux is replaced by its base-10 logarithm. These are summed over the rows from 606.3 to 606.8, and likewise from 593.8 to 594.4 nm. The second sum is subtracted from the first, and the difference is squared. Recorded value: 0.058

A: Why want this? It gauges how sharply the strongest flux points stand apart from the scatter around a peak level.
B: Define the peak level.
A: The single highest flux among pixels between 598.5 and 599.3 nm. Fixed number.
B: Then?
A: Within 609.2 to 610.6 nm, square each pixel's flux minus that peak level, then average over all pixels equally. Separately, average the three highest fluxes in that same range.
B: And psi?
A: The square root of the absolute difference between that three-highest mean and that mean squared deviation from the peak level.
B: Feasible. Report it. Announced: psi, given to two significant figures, 3.7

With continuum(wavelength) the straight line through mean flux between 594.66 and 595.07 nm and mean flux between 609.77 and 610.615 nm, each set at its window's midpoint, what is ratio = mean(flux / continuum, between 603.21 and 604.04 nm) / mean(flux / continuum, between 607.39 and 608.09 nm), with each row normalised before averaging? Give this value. 1.02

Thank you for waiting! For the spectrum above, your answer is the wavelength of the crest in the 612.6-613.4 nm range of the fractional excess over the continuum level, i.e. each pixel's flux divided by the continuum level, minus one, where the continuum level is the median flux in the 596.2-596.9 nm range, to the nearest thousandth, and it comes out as 612.657 nm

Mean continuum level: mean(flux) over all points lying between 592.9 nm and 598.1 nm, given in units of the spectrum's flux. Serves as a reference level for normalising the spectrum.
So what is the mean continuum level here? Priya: 15.5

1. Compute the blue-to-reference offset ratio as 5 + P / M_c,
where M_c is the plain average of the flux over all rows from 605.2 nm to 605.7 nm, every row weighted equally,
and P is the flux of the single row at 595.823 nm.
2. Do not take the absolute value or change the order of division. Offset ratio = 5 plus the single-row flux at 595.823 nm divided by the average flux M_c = 5.75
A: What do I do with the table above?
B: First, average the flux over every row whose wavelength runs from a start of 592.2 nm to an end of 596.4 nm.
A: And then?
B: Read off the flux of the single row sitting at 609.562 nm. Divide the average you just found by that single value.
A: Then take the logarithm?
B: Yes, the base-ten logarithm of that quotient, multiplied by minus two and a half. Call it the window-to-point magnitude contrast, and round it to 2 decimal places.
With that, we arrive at 0.11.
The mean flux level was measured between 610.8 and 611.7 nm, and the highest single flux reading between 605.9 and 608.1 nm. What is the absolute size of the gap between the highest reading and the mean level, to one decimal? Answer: 3.7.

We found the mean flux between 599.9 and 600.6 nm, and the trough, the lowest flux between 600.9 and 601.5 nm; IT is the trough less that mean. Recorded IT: -0.1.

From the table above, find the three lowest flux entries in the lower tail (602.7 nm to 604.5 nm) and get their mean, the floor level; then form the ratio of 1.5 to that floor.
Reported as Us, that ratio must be 0.097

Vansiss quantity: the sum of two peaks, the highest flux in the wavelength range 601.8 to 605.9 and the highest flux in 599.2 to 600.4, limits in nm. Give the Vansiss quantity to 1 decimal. 36.5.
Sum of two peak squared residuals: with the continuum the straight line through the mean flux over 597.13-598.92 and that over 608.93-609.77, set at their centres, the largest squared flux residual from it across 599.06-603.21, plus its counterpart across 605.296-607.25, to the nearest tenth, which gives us 8.7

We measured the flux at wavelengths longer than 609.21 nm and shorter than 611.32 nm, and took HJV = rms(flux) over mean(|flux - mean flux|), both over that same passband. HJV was 22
